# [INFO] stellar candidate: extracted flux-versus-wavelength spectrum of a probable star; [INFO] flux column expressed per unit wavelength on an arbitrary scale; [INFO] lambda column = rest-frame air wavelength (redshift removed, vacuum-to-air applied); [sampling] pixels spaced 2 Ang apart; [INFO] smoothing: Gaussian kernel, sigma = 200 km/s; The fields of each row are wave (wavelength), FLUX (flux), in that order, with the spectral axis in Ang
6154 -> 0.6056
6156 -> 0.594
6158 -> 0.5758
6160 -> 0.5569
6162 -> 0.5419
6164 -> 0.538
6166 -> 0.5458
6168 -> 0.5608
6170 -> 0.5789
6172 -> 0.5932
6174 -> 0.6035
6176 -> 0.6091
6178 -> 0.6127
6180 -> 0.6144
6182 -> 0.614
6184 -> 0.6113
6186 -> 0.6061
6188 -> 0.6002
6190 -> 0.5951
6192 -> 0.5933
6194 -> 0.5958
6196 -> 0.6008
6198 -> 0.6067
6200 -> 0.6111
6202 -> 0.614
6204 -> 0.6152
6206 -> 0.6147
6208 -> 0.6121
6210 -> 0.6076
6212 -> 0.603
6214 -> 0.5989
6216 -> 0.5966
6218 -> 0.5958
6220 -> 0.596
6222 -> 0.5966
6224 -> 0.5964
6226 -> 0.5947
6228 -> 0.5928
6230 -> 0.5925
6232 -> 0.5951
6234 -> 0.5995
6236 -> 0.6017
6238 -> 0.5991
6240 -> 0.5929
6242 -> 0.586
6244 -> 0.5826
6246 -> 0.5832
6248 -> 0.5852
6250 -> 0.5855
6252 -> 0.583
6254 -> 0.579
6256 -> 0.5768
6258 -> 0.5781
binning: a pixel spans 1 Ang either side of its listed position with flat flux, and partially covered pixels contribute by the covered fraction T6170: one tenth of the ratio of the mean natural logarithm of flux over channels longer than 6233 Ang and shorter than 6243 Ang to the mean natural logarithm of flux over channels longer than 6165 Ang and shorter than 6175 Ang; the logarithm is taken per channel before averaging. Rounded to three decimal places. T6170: 0.094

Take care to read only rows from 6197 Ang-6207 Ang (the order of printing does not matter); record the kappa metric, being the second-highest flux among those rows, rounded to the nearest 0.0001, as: 0.6147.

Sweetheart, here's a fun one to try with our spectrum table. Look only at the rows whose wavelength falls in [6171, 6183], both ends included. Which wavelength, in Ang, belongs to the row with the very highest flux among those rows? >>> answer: 6180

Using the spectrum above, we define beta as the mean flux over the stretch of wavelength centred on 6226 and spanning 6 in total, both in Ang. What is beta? 0.595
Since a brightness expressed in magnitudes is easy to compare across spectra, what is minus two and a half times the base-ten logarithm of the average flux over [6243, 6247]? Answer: 0.586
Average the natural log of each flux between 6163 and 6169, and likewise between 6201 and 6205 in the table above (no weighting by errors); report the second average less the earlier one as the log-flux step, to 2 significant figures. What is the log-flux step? 0.11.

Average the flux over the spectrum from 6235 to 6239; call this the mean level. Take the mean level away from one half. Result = -0.100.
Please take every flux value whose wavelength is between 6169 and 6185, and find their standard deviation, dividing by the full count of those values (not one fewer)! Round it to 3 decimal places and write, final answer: 0.012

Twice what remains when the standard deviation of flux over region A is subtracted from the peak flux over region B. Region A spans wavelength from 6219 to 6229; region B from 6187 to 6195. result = 1.20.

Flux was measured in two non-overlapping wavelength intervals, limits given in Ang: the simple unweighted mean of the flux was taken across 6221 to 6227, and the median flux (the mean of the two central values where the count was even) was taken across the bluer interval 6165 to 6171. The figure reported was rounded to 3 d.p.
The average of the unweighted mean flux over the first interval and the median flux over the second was 0.578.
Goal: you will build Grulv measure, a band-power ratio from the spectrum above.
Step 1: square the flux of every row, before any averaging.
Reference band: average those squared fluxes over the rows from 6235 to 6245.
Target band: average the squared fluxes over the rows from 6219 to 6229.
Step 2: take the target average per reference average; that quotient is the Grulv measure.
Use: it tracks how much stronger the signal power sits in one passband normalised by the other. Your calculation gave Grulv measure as 1.01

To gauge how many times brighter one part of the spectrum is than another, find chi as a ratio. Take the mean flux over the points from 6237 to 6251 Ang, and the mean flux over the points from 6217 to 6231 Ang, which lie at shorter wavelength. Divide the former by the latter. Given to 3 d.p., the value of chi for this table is 0.988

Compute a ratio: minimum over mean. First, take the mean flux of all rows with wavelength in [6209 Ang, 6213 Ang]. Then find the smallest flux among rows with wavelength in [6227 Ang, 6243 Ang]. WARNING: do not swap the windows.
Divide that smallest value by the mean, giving 0.968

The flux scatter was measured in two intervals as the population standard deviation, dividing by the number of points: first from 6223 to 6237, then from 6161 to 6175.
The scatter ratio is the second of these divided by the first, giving 7.7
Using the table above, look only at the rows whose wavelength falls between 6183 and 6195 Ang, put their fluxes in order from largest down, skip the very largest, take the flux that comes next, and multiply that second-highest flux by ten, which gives 6.06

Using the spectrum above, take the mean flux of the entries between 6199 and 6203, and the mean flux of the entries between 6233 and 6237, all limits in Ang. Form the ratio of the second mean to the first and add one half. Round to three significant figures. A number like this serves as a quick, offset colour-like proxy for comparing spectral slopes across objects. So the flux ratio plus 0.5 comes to 1.48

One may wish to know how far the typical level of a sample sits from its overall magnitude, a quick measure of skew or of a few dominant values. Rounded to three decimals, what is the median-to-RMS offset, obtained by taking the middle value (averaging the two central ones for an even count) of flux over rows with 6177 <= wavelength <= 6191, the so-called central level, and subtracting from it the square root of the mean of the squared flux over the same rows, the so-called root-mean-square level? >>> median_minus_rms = 0.004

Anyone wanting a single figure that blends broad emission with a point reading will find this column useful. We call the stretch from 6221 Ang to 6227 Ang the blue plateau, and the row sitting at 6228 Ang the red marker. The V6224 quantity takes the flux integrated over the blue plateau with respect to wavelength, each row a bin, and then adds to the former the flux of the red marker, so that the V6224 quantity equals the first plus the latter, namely 4.2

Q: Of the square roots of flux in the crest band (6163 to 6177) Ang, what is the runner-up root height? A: 0.777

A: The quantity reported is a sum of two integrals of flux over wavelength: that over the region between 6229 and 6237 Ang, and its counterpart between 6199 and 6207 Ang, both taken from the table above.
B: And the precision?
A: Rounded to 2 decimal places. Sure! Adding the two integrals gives 9.69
